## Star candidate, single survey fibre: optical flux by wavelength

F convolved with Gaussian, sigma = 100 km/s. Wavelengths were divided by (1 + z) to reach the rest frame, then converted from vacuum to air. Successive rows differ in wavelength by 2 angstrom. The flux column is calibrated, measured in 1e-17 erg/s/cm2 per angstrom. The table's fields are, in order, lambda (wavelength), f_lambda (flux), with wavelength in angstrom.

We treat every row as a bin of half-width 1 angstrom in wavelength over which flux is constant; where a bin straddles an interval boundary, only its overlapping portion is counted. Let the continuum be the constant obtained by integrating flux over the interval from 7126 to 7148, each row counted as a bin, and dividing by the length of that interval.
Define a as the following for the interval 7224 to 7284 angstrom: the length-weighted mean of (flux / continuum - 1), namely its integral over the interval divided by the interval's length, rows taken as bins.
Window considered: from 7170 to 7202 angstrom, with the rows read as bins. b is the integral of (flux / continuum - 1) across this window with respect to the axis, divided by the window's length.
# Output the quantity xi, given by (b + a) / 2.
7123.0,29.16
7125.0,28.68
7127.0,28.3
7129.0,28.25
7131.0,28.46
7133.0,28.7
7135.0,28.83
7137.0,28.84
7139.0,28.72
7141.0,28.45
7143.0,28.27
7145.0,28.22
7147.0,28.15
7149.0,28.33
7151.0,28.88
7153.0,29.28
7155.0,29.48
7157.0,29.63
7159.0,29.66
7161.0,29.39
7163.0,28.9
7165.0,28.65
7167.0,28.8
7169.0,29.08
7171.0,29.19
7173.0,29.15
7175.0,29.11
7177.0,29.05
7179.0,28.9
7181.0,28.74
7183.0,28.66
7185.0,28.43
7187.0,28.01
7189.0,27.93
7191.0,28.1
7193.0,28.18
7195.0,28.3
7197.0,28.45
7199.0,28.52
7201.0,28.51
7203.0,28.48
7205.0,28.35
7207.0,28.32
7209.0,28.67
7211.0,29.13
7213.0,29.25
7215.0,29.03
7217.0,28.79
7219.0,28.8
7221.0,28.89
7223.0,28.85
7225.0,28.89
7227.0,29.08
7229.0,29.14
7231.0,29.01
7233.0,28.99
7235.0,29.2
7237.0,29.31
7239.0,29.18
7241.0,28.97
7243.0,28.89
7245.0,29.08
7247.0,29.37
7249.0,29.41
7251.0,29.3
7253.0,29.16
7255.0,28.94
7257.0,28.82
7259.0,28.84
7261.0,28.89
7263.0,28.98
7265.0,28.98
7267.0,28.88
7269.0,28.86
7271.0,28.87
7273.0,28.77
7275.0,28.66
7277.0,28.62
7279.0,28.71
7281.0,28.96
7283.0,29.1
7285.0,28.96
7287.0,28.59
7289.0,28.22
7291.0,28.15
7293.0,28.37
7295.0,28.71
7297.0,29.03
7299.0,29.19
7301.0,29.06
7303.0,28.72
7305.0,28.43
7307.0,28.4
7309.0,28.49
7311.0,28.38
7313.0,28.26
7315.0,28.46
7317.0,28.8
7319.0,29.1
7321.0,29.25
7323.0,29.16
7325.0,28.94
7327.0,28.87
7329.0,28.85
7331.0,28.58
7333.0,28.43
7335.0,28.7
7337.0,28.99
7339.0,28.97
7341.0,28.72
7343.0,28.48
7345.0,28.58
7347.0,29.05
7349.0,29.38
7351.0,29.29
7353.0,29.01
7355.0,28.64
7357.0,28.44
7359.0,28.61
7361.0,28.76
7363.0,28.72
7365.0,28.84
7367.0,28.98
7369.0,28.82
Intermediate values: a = 0.018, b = 0.004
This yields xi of 0.011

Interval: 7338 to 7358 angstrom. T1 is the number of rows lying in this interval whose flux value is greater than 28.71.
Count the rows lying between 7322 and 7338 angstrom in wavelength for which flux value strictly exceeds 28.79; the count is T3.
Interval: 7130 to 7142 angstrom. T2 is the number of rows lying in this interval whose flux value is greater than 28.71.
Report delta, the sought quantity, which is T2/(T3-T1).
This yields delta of -3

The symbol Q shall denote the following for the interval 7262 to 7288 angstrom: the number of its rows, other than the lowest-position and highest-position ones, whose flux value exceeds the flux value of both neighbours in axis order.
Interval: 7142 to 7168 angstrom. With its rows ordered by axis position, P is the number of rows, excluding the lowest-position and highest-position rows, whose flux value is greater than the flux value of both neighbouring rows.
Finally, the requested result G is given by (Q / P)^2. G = 4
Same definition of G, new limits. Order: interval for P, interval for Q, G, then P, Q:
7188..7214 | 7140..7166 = 1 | 1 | 1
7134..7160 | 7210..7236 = 9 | 1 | 3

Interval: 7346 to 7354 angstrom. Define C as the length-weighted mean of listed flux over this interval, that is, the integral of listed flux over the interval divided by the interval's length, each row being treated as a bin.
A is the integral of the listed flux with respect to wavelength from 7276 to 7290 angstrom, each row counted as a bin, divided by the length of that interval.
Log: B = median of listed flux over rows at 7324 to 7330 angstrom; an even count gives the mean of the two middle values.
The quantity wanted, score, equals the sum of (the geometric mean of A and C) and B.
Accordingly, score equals 57.8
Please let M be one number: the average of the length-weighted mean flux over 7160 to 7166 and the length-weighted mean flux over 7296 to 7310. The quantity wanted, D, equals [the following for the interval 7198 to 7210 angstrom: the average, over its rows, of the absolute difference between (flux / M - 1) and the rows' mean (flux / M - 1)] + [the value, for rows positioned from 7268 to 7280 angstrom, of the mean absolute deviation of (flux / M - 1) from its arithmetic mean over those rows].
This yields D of 0.006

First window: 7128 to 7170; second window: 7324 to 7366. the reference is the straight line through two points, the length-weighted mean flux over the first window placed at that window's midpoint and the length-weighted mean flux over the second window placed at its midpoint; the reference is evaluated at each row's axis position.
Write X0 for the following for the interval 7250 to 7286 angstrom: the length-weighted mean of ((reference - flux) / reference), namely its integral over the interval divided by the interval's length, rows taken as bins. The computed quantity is -0.0035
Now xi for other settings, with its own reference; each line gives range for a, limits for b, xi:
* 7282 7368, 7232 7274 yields 0.015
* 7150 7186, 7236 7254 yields 0.023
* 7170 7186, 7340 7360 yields 0.014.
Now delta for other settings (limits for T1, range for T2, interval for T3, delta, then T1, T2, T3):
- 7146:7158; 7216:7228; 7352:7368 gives -6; 4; 6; 3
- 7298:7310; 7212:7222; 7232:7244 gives 2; 3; 5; 6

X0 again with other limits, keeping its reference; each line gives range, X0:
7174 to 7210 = 0.0112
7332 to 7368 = -0.0003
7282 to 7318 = 0.0061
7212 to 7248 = -0.0081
